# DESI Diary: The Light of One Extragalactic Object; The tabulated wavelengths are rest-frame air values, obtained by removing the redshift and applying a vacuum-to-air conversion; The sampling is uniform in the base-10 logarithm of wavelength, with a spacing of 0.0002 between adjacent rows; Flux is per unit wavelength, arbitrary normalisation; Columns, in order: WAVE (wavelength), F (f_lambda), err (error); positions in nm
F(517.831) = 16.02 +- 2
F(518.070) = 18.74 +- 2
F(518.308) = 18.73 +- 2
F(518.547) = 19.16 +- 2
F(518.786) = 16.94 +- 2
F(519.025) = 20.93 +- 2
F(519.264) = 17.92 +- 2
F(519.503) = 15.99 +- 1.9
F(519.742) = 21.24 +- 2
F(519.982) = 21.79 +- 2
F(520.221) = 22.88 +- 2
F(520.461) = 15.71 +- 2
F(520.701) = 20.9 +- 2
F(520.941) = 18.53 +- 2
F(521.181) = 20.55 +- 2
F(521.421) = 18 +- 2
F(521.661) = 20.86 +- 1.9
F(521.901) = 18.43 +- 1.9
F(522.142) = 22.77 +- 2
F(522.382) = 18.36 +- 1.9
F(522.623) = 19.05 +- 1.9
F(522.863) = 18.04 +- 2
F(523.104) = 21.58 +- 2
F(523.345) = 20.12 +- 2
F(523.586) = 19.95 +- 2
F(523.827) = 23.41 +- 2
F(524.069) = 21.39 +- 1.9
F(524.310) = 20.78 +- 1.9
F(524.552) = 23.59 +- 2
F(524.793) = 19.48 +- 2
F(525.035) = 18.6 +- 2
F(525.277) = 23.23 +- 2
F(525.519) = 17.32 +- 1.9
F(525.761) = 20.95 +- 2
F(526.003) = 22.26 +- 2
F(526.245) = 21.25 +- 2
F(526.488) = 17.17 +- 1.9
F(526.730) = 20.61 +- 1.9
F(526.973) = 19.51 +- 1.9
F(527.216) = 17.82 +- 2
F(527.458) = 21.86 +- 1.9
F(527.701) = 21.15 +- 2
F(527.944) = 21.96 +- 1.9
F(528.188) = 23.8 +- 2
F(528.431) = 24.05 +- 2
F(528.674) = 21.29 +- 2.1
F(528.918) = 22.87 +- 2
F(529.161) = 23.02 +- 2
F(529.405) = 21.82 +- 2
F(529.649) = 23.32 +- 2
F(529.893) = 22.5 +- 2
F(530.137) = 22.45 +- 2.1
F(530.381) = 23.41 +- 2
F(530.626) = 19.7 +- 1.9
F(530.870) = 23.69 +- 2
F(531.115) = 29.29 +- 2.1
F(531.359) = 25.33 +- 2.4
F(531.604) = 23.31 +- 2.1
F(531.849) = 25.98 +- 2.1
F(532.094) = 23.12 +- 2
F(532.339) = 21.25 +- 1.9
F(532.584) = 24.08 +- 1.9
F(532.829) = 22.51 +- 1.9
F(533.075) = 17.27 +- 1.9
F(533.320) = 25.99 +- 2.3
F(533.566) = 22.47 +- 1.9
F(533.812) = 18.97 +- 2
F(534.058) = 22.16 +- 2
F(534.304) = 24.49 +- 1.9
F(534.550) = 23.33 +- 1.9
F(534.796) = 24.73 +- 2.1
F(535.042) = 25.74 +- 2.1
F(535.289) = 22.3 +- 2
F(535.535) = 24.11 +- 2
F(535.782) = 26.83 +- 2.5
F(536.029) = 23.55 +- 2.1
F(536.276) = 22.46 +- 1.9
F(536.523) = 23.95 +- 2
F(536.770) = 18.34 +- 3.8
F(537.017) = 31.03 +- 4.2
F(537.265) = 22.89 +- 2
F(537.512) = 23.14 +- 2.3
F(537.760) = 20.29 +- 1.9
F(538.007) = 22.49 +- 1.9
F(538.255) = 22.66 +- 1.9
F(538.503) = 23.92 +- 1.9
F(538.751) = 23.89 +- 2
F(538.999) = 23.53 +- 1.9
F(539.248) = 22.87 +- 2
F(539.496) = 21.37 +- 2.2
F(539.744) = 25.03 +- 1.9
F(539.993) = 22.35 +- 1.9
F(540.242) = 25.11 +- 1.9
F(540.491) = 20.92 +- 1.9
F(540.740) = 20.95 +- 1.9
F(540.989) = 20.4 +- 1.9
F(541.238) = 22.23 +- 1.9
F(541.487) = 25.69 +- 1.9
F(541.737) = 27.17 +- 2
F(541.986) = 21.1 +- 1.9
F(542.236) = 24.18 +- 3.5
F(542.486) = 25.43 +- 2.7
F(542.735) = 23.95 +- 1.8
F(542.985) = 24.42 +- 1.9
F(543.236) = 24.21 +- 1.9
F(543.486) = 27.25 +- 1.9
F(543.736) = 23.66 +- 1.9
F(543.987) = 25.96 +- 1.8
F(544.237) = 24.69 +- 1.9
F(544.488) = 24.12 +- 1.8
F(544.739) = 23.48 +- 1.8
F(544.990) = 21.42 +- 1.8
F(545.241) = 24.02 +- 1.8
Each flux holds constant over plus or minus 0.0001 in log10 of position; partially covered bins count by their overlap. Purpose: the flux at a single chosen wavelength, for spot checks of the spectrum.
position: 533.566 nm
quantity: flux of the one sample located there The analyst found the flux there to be 22.47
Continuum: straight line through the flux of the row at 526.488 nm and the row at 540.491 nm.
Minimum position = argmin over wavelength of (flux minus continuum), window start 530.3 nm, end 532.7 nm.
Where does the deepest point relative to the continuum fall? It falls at 530.626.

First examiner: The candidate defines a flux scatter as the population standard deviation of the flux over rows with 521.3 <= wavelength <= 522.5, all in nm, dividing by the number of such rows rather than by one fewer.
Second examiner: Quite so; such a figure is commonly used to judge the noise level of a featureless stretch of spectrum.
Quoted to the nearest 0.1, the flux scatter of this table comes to 1.8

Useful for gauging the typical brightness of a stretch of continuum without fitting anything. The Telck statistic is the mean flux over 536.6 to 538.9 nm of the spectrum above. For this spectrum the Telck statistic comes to 23.2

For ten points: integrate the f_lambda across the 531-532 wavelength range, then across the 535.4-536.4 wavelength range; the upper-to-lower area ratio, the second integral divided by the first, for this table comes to 0.94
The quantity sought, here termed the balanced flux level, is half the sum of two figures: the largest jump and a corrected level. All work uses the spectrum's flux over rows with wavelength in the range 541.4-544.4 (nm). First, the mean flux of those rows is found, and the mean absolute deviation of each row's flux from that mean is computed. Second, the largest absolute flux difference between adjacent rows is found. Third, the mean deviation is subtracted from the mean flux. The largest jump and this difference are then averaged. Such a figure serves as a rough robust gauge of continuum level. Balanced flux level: 15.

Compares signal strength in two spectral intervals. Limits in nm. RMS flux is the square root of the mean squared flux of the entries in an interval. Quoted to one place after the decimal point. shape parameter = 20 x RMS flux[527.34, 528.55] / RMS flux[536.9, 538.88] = 18.9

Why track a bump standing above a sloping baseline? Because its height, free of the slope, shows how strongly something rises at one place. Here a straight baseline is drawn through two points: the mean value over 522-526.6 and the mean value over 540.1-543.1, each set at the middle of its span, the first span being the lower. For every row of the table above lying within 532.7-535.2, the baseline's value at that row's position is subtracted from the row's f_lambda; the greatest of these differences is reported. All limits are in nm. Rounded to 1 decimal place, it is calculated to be 4.0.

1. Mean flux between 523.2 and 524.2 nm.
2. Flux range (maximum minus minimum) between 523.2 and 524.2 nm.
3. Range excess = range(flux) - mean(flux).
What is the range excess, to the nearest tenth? -17.8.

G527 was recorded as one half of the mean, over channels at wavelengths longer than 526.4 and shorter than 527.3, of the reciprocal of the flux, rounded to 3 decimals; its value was 0.027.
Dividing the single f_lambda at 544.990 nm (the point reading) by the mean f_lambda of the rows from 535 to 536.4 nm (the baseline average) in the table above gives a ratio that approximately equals 0.89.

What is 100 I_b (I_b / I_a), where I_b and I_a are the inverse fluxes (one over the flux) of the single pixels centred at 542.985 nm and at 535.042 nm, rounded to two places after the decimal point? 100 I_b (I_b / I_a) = 4.32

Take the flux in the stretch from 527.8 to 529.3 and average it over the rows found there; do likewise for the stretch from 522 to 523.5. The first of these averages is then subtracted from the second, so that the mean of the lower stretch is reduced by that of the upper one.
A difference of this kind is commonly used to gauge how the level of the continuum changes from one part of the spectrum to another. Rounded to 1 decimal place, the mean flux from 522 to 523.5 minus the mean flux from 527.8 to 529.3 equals -2.8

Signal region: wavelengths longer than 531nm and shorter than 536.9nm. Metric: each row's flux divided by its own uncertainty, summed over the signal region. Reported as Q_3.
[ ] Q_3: 271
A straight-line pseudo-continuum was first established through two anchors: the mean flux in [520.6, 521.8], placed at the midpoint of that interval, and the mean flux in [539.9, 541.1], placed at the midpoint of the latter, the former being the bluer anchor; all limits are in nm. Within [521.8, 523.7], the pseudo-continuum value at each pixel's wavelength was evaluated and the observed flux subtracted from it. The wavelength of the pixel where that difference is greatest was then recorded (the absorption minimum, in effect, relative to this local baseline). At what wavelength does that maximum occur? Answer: 522.863 nm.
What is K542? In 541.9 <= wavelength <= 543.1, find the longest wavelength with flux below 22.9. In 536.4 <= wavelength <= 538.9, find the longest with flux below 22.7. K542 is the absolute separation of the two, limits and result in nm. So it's 3.73 nm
